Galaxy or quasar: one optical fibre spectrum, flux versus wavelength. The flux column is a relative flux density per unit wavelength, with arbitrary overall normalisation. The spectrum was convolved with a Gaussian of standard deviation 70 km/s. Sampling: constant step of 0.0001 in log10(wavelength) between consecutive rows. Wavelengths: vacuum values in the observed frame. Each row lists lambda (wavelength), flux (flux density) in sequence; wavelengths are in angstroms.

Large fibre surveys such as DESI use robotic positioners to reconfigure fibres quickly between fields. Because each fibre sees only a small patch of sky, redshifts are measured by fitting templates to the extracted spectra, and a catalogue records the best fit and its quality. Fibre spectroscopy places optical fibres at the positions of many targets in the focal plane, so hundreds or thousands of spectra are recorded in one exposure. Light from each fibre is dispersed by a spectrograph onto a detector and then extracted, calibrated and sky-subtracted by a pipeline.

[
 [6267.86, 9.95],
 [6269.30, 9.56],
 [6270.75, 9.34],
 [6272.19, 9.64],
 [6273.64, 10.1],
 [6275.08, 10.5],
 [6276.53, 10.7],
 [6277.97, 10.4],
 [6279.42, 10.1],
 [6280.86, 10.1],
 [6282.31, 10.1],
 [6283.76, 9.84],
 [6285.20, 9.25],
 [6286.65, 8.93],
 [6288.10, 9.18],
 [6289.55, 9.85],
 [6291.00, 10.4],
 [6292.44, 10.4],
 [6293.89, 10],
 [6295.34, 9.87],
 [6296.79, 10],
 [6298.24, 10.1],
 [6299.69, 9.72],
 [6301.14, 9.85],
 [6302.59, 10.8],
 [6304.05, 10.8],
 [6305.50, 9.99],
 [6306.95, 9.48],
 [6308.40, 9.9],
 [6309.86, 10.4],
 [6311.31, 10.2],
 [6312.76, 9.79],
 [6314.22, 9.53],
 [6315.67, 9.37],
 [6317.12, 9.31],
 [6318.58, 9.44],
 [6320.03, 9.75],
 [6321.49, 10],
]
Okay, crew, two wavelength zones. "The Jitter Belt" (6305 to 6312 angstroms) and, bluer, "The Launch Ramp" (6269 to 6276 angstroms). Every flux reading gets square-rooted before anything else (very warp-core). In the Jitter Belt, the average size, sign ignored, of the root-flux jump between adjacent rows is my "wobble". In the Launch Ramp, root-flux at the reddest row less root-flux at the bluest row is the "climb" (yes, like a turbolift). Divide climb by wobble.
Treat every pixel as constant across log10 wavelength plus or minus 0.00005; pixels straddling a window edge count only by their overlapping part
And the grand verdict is 2.3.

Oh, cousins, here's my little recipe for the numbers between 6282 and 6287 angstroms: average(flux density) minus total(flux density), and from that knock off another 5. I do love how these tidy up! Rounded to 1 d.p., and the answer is -33.6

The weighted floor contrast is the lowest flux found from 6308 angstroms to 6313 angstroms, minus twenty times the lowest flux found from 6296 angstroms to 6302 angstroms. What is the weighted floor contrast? -185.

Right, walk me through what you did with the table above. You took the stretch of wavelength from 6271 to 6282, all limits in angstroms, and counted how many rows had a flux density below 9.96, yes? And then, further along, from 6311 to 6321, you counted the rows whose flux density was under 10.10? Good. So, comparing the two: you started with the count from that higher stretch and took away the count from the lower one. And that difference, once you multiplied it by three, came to 15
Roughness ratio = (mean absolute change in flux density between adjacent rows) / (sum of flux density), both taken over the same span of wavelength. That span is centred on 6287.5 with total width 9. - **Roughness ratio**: 0.008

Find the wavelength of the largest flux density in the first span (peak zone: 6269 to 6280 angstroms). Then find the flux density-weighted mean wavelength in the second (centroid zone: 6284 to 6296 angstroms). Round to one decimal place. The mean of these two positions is 6283.5 angstroms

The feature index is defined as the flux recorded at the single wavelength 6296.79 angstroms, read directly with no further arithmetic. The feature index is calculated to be 10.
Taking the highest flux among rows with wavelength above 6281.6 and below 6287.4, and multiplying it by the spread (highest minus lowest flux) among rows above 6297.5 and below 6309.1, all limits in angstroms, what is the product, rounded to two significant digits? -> 13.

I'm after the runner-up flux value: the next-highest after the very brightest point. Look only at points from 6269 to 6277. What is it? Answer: 10.5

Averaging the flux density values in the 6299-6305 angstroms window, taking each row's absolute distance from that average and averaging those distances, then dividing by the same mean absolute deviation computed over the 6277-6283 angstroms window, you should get 4.5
